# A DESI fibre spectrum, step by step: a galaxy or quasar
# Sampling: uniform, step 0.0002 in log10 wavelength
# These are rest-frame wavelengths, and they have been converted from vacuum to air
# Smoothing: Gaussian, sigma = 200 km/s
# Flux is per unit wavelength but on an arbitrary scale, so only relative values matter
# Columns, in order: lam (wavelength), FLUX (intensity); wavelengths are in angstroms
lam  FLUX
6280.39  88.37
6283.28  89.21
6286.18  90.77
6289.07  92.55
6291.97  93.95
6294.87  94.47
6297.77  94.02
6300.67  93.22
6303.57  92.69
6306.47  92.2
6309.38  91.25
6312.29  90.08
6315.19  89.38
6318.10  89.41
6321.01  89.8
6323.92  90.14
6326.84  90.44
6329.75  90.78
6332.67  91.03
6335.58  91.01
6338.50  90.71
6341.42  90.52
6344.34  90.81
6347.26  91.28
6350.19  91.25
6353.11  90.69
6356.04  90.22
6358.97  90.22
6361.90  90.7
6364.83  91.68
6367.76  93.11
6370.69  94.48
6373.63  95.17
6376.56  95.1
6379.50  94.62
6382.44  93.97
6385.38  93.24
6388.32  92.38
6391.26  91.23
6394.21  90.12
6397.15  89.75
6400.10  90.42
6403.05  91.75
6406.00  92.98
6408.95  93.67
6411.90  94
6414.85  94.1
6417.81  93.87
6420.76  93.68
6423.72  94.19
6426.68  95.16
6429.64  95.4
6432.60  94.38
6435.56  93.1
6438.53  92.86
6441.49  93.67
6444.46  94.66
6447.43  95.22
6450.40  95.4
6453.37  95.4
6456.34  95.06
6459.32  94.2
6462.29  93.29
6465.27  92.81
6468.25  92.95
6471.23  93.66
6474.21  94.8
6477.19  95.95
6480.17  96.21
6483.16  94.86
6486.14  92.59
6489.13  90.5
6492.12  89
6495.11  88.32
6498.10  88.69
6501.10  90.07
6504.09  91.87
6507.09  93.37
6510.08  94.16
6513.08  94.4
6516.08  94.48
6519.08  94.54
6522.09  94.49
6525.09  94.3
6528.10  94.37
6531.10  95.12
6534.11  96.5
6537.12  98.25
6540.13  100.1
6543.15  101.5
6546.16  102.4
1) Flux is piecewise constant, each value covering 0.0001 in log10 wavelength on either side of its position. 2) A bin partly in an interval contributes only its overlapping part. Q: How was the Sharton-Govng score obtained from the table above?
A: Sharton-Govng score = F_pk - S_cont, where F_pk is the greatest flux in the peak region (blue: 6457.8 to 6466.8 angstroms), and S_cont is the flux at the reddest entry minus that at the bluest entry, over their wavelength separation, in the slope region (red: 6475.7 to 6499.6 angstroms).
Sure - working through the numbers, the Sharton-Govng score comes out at 94.5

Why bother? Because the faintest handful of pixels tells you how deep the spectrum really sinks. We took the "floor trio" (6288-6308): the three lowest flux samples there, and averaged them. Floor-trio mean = 92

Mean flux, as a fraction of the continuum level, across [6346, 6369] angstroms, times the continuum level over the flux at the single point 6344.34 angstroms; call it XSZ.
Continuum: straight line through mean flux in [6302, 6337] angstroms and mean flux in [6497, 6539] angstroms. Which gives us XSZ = 1.001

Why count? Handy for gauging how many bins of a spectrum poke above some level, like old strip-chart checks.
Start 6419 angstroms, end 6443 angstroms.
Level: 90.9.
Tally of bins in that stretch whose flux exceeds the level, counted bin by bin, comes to 8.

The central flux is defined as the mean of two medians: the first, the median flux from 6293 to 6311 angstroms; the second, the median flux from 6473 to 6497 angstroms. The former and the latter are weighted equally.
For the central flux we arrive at 93.3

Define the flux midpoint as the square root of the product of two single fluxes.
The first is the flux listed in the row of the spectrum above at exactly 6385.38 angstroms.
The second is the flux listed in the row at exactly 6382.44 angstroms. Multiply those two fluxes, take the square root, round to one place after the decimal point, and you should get 93.6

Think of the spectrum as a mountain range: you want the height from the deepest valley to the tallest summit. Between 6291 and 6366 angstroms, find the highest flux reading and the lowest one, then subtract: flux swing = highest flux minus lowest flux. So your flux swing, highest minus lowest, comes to 5.1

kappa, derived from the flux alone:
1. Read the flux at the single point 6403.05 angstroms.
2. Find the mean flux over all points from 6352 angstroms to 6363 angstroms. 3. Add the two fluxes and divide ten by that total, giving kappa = 0.0549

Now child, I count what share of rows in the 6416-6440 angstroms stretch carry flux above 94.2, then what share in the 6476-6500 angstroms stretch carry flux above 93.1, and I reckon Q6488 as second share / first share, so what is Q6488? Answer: 1.0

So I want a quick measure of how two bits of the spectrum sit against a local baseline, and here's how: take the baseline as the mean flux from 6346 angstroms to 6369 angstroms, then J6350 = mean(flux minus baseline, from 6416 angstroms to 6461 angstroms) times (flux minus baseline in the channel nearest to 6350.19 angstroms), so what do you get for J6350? 0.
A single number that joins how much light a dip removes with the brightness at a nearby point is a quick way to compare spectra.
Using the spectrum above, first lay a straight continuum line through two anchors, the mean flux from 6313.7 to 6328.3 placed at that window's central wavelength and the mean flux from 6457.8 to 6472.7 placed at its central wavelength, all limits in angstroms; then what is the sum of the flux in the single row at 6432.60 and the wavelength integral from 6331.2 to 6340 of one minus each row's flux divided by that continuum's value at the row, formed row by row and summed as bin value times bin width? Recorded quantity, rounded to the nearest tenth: 94.3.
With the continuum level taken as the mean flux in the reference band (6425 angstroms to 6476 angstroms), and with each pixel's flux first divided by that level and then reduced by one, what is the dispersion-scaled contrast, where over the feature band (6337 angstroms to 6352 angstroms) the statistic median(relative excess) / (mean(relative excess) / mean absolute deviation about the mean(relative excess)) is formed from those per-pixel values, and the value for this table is 0.003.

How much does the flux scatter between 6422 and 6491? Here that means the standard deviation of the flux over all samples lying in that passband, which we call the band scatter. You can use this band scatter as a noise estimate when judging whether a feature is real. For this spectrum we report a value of 1.3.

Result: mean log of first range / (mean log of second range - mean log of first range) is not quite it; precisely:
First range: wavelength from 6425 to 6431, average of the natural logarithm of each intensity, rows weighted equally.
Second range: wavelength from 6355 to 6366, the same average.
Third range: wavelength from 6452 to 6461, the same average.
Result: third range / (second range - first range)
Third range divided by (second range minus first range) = -92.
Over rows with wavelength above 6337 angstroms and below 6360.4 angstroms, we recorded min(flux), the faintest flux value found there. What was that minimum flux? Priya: 90.22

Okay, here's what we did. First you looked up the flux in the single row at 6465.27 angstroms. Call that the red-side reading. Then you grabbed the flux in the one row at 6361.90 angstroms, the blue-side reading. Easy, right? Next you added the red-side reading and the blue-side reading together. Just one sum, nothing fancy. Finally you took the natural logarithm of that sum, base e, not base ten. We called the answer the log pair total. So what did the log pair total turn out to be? 5.212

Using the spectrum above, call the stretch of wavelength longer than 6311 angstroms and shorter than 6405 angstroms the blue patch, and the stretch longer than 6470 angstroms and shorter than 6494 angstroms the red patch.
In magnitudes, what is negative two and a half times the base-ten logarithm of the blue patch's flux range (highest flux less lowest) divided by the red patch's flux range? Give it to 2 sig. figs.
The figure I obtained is 0.24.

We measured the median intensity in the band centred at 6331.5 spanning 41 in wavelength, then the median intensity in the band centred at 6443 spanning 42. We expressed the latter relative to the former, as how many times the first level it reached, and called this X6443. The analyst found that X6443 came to 1.043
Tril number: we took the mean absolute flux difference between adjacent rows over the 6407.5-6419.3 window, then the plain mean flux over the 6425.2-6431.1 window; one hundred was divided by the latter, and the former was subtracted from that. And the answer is 0.8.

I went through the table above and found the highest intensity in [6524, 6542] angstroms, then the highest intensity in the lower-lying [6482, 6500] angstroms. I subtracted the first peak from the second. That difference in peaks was -5.2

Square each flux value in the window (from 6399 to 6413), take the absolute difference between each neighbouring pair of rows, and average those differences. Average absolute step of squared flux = 165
